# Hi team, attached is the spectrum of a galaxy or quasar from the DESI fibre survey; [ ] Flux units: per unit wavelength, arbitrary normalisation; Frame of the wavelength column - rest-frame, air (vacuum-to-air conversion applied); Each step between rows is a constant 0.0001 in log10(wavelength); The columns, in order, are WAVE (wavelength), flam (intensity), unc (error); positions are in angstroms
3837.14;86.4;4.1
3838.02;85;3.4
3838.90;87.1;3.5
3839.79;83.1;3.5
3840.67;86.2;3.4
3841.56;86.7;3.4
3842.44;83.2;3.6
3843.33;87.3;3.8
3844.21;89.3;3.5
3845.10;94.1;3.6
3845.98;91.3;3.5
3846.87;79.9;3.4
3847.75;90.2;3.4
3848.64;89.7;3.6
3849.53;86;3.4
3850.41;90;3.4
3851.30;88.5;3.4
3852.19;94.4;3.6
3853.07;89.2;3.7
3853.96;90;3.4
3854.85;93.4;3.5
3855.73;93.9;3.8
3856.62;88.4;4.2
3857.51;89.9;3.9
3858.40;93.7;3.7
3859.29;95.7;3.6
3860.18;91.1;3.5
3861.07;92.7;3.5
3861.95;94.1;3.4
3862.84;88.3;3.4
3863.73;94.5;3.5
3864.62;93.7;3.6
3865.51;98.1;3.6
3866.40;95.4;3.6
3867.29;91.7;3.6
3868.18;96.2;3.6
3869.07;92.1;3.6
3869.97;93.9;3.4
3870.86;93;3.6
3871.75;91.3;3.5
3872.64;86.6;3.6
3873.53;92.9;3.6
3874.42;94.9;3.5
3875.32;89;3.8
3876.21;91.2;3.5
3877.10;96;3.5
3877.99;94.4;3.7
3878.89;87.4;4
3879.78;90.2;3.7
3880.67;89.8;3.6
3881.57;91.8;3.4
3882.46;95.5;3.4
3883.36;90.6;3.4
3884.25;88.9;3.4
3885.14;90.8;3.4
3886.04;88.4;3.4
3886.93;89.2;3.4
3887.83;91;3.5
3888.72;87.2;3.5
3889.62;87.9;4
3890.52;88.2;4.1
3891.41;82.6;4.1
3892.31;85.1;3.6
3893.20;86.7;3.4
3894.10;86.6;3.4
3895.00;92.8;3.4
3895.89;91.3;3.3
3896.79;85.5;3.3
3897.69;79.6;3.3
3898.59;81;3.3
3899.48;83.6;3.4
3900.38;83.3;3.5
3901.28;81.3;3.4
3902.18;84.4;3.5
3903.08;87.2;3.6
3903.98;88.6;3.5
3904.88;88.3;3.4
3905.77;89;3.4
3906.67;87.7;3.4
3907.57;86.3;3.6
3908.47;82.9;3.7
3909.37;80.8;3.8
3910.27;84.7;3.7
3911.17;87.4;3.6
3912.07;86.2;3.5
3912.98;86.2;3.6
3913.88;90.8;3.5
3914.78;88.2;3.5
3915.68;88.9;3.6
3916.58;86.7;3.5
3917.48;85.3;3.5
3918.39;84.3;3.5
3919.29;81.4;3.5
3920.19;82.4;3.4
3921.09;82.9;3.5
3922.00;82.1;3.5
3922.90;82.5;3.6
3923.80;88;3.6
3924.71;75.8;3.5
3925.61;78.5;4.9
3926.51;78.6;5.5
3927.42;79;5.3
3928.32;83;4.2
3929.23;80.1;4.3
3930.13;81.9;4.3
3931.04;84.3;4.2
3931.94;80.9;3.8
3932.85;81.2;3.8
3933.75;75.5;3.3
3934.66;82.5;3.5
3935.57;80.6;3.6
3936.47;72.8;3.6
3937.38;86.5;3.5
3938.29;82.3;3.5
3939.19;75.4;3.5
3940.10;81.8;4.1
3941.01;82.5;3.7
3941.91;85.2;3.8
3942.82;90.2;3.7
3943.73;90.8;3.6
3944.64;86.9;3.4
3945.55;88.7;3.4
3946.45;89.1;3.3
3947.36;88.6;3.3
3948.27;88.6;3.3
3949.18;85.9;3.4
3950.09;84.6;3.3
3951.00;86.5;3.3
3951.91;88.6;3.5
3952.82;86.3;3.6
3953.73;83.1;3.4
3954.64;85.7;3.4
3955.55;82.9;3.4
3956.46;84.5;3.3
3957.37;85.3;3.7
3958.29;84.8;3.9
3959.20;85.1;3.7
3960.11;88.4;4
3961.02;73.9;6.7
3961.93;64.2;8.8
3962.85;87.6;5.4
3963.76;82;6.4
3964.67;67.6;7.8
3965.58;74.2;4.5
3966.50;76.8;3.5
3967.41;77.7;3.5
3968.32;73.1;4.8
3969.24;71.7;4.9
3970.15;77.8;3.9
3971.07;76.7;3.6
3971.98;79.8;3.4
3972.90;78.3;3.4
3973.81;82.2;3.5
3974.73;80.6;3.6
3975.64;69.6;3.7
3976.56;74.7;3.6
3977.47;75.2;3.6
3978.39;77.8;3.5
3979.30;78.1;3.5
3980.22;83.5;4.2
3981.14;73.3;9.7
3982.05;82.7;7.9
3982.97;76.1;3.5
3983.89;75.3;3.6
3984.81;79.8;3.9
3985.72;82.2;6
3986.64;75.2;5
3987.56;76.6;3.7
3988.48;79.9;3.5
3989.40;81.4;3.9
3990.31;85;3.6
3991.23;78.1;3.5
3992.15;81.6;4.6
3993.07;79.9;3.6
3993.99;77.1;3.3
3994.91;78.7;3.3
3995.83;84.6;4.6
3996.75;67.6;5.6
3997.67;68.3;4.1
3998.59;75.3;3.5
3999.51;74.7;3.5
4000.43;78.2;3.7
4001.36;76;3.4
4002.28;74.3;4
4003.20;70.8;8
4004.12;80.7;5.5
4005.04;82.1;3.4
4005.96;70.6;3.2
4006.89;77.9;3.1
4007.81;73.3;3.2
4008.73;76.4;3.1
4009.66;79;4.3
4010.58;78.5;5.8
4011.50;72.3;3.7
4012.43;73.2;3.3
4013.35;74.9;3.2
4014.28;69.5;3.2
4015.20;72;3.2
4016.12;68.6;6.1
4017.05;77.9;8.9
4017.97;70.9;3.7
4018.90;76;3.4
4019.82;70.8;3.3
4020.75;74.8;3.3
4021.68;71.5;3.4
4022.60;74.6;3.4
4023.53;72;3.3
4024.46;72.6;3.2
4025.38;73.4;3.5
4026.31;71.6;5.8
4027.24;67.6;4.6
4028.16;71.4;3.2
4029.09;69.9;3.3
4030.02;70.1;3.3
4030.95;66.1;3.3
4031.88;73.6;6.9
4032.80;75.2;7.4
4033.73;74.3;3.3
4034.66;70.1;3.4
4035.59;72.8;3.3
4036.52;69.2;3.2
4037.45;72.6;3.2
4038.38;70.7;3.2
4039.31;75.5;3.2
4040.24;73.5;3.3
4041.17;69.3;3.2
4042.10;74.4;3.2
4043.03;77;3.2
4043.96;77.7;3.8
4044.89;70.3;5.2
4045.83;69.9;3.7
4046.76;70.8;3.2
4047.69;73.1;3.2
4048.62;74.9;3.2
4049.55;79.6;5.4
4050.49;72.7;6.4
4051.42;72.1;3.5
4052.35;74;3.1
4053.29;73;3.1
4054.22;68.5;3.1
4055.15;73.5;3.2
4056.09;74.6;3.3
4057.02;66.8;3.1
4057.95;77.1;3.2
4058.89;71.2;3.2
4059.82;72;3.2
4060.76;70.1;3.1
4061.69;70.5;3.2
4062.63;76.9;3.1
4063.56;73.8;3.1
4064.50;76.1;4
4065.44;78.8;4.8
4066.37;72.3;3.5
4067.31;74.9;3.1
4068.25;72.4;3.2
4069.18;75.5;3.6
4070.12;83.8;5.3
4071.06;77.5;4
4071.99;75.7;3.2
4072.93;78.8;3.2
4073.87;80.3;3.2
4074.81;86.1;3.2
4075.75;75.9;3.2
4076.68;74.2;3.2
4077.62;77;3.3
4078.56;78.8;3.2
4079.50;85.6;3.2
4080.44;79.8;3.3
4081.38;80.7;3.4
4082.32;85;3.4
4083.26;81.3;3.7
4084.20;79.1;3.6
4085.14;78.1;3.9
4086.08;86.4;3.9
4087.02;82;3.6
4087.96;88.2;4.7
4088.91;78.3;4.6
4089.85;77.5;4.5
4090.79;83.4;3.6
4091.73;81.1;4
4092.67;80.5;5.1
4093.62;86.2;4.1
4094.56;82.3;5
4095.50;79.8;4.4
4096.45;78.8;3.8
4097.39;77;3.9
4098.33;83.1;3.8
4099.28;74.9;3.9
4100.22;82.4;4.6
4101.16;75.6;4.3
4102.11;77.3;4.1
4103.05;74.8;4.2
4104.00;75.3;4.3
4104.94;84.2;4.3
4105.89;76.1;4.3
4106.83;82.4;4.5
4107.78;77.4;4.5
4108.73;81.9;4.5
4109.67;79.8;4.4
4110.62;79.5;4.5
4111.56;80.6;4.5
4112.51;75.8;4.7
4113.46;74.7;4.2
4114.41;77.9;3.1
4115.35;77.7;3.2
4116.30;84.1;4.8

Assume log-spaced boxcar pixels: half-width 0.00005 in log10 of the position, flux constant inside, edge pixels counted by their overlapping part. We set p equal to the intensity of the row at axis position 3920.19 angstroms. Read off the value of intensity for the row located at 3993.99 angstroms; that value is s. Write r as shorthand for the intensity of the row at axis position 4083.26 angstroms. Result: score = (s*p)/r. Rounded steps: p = 82.4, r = 81.3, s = 77.1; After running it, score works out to 78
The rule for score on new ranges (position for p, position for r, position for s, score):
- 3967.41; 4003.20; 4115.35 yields 85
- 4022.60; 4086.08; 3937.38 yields 75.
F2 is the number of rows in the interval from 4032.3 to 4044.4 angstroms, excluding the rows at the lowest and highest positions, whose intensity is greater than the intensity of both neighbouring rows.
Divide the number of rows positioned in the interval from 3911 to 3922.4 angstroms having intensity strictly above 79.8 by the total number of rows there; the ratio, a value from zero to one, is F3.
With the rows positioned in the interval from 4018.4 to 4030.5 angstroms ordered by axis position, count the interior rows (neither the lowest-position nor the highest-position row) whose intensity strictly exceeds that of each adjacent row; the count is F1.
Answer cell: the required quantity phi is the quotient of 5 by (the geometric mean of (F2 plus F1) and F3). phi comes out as 1.89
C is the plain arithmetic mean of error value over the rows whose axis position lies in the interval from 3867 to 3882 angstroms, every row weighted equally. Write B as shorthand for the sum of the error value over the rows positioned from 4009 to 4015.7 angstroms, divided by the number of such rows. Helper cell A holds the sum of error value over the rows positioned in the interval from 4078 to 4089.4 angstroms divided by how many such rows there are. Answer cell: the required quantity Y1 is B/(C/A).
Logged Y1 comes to 3.93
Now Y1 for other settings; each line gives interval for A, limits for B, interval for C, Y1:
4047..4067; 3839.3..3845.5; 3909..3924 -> 3.56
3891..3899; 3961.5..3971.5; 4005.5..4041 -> 4.58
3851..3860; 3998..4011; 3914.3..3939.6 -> 3.97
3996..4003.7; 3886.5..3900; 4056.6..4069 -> 4.69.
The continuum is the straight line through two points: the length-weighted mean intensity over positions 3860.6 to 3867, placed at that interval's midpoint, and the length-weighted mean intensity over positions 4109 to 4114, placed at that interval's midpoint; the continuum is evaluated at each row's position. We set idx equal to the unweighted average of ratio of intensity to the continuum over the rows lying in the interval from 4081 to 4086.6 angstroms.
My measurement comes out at 1.02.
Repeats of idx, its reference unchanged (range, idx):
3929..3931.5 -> 0.92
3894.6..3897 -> 0.98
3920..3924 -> 0.93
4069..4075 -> 0.99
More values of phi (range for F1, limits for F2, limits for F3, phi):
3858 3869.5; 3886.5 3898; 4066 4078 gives 3.47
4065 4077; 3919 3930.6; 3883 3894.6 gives 2.04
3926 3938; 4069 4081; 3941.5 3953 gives 1.89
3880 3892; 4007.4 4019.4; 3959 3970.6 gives 3.19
